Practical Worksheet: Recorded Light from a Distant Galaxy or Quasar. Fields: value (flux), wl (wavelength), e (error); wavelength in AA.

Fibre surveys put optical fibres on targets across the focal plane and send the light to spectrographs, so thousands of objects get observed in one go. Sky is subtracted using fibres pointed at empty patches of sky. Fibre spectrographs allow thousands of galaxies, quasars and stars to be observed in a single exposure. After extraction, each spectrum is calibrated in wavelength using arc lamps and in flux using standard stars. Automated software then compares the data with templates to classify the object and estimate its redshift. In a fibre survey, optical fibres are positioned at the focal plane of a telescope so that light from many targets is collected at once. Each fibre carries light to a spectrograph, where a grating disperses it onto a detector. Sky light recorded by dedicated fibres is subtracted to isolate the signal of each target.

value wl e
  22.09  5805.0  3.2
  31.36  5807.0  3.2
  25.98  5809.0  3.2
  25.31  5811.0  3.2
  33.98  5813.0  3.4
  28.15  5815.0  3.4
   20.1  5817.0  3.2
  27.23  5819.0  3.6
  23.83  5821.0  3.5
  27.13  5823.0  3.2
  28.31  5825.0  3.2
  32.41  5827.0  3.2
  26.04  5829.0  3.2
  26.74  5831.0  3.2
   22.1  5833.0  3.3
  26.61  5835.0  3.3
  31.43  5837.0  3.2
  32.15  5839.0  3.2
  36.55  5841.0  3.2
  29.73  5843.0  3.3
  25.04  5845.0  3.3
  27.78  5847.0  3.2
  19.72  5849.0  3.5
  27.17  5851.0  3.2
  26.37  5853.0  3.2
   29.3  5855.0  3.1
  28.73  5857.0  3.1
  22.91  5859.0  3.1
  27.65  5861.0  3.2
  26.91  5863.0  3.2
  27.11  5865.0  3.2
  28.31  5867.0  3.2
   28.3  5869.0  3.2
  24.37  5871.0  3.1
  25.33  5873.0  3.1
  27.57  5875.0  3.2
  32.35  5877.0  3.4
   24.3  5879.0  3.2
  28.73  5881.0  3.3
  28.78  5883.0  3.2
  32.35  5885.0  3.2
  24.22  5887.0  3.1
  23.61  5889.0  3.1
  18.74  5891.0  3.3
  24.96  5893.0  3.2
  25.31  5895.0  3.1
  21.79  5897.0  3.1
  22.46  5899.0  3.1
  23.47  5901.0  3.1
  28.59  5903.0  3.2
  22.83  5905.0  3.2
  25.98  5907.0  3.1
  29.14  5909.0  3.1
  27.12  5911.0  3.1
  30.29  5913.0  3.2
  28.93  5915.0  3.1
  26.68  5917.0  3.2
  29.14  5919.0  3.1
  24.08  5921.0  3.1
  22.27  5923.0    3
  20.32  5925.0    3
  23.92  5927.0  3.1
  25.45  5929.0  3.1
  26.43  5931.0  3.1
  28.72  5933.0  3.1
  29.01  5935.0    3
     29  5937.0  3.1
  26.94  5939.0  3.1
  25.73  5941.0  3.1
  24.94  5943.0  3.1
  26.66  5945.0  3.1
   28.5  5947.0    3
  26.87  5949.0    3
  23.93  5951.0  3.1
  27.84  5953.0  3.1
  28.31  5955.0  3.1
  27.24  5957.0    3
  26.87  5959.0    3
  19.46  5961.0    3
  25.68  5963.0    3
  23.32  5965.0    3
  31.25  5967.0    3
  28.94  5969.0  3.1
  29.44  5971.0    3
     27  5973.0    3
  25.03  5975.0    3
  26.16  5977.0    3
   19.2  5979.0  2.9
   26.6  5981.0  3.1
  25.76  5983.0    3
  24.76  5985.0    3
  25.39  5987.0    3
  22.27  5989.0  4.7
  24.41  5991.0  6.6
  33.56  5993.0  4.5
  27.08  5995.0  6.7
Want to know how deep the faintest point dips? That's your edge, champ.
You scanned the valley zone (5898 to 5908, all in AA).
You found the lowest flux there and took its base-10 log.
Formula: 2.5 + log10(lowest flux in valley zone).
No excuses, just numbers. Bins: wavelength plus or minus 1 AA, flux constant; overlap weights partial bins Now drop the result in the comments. 3.85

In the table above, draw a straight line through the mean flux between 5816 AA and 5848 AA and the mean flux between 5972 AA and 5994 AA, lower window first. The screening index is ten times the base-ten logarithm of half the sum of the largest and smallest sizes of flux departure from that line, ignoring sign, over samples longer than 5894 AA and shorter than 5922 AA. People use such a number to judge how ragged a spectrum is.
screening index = 4.1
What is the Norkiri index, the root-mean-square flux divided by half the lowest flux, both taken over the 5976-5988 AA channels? 2.58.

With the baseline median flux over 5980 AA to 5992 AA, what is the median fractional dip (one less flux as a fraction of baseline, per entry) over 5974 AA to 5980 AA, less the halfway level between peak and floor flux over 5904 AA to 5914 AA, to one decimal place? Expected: -26.6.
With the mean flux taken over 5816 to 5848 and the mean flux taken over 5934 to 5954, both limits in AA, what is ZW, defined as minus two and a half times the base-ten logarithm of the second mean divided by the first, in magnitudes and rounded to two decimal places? 0.03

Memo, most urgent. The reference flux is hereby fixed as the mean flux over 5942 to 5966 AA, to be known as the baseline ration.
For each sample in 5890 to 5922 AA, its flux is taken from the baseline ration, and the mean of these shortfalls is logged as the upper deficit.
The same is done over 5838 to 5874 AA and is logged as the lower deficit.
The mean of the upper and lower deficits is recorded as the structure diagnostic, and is -0.7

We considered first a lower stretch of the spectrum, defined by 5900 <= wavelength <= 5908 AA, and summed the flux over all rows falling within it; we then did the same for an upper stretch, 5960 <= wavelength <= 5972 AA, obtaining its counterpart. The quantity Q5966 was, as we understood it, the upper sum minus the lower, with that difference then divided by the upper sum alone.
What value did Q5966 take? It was 0.4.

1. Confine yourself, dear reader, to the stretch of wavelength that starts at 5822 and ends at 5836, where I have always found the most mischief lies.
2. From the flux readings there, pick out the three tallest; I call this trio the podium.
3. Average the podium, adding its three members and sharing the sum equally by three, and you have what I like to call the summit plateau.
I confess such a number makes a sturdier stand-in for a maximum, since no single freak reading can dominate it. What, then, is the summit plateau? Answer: 29.3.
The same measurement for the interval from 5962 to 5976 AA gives 29.9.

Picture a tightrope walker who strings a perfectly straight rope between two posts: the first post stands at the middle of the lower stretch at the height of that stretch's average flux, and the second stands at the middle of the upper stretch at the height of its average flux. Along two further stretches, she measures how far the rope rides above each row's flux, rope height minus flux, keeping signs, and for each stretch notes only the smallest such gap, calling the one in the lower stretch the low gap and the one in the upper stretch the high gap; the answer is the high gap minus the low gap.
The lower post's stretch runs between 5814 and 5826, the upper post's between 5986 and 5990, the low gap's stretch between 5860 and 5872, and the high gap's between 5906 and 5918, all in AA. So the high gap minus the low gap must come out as -2.5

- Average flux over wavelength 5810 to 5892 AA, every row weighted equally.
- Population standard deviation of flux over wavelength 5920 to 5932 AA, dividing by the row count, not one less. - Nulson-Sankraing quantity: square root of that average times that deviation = 7.38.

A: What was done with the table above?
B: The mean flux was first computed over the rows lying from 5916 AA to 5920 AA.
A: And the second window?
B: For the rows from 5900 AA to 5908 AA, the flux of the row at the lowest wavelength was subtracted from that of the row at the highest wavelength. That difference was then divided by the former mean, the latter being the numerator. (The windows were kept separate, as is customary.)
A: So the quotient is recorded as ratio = 0.09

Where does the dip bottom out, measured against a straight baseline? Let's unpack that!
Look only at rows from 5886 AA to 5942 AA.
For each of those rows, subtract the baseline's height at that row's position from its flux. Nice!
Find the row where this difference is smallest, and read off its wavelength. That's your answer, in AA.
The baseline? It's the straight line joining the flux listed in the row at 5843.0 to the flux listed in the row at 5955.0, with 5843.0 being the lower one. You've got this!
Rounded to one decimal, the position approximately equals 5891.0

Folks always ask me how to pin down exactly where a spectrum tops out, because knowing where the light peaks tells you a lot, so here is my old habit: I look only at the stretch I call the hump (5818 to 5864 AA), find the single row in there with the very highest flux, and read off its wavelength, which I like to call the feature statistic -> 5841.0 AA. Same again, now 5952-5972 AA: 5967.0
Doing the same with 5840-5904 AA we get 5841.0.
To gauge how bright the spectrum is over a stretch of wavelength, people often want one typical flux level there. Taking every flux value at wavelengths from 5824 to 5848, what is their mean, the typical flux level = 28.7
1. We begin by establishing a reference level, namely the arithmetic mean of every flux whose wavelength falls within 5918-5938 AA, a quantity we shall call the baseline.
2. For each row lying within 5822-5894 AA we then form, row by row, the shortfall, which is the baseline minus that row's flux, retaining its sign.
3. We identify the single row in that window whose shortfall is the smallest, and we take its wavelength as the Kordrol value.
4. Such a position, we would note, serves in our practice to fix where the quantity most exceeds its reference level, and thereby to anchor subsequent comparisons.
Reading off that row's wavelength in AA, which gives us 5841.0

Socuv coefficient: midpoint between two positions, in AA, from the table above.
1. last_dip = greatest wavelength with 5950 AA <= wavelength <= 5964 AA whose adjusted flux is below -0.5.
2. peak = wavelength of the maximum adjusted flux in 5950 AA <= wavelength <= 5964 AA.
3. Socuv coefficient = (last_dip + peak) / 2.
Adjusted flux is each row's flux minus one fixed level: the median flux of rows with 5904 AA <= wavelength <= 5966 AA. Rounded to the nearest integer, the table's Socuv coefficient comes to 5959 AA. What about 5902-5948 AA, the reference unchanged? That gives 5928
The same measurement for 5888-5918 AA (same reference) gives 5910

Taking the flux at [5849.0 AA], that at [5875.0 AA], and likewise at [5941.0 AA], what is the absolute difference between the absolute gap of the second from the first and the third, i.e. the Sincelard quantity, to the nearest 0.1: 17.9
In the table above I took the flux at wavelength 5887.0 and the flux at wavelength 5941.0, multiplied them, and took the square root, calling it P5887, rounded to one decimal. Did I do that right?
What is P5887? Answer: 25.0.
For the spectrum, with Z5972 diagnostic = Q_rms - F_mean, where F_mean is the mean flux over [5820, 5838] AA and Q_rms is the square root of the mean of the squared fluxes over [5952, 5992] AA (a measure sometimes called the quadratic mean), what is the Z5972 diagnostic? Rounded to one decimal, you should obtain -1.3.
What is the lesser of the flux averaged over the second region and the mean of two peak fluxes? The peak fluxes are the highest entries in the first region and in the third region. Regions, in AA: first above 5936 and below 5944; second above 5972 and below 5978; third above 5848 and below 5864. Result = 26.1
